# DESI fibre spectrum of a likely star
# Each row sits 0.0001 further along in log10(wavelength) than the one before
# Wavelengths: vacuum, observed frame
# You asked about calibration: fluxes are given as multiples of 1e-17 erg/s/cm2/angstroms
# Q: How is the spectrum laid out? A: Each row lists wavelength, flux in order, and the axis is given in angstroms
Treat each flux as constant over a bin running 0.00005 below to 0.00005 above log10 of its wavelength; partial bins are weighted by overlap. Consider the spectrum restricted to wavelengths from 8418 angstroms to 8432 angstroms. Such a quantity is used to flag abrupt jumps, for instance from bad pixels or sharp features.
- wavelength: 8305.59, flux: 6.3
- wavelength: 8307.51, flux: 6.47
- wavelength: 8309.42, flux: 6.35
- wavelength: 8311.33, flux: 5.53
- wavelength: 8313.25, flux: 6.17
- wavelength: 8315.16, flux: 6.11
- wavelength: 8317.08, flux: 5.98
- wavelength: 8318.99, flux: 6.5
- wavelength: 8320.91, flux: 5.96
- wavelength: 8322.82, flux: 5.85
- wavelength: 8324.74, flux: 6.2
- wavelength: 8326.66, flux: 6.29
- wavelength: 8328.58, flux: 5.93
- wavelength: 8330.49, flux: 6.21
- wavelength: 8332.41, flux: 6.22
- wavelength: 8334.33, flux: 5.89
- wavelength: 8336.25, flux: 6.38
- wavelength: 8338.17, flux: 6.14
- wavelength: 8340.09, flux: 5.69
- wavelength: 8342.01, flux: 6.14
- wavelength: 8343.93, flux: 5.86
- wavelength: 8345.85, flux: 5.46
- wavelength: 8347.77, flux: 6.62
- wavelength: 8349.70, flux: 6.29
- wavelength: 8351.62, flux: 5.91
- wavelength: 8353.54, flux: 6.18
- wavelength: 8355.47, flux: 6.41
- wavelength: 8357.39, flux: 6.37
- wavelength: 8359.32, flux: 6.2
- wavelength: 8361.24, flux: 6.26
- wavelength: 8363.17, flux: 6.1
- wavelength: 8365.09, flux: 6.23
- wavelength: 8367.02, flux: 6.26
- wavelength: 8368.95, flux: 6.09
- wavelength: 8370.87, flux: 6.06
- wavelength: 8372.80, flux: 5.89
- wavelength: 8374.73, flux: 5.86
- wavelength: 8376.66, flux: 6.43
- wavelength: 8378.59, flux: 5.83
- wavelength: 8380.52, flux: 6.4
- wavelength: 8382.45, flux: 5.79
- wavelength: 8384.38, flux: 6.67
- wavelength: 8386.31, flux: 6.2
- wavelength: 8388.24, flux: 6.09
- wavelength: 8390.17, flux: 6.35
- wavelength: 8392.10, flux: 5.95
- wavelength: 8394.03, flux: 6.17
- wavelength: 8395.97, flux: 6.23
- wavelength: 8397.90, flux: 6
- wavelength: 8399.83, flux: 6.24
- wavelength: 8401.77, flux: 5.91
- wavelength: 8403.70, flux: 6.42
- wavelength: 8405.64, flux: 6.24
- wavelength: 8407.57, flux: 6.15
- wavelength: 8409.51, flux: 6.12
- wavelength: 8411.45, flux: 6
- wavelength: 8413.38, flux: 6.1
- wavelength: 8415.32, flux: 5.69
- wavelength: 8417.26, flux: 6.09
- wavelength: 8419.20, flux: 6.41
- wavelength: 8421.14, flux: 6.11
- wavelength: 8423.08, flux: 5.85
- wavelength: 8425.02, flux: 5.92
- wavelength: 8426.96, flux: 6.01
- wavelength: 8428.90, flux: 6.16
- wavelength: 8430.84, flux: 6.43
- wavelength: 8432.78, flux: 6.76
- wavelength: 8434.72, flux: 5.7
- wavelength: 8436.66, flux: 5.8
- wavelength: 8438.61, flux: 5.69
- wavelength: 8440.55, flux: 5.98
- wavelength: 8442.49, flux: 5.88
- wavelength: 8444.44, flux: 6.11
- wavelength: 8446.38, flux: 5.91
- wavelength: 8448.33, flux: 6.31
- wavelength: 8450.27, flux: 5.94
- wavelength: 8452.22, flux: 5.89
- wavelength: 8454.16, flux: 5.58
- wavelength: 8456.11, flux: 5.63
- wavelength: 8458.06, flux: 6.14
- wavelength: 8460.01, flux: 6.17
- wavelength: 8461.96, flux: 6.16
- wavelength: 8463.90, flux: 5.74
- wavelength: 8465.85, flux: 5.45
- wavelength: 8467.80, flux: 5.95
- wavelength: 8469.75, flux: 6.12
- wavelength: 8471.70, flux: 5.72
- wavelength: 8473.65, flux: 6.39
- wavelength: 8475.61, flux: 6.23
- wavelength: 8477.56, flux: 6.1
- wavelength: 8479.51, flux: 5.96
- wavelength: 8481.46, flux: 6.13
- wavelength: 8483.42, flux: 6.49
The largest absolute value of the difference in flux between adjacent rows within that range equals 0.30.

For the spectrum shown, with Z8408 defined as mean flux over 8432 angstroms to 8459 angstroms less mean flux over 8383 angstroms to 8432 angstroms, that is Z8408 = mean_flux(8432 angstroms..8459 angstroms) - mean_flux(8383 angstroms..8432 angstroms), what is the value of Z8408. -0.19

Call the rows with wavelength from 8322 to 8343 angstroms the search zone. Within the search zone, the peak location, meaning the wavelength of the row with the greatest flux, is 8336.25 angstroms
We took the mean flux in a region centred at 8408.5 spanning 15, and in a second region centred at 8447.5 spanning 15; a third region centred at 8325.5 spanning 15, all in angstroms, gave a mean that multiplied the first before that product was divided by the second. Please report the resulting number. 6.28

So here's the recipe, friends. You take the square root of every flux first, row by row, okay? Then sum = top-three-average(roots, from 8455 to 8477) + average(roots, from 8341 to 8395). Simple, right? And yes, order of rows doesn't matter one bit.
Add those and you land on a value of 4.98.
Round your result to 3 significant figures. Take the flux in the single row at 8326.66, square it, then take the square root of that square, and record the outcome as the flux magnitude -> 6.29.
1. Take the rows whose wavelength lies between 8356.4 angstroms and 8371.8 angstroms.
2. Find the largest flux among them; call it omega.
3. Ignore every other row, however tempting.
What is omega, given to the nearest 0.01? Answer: 6.37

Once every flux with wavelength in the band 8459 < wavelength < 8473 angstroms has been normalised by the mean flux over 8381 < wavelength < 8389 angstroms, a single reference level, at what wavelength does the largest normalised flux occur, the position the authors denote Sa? 8460.01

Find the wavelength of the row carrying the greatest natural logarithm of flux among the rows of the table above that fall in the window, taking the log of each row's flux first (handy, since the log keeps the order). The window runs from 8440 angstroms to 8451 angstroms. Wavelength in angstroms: 8448.33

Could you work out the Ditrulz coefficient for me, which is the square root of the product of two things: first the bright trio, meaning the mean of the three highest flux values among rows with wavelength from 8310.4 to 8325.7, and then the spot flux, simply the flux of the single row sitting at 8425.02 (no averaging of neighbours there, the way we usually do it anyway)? 6.10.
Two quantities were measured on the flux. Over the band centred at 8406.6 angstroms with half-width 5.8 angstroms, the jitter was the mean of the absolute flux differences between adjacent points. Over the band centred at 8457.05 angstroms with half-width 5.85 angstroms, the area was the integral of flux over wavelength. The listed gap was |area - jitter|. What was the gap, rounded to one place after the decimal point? 69.1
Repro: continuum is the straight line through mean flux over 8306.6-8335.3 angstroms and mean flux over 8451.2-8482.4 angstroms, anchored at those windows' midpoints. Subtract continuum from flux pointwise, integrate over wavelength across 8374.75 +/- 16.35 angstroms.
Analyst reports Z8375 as 3.4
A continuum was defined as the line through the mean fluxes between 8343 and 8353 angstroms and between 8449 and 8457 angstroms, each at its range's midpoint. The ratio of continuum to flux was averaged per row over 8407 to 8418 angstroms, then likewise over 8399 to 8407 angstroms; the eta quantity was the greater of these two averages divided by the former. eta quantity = 1.000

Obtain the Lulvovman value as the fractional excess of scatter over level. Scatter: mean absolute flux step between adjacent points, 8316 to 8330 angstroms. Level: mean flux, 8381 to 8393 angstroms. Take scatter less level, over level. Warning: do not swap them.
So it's -0.947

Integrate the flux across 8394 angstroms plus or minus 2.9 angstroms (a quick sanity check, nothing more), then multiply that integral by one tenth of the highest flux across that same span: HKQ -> 22.10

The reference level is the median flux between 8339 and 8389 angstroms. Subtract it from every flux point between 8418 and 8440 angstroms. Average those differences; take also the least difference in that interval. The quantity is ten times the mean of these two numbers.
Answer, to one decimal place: -2.8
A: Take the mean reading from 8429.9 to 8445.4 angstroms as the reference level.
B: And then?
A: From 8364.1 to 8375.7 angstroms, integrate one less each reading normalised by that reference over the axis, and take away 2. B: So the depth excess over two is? -2.04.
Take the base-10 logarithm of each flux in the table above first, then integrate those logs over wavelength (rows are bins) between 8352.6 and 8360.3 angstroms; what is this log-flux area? 6.15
